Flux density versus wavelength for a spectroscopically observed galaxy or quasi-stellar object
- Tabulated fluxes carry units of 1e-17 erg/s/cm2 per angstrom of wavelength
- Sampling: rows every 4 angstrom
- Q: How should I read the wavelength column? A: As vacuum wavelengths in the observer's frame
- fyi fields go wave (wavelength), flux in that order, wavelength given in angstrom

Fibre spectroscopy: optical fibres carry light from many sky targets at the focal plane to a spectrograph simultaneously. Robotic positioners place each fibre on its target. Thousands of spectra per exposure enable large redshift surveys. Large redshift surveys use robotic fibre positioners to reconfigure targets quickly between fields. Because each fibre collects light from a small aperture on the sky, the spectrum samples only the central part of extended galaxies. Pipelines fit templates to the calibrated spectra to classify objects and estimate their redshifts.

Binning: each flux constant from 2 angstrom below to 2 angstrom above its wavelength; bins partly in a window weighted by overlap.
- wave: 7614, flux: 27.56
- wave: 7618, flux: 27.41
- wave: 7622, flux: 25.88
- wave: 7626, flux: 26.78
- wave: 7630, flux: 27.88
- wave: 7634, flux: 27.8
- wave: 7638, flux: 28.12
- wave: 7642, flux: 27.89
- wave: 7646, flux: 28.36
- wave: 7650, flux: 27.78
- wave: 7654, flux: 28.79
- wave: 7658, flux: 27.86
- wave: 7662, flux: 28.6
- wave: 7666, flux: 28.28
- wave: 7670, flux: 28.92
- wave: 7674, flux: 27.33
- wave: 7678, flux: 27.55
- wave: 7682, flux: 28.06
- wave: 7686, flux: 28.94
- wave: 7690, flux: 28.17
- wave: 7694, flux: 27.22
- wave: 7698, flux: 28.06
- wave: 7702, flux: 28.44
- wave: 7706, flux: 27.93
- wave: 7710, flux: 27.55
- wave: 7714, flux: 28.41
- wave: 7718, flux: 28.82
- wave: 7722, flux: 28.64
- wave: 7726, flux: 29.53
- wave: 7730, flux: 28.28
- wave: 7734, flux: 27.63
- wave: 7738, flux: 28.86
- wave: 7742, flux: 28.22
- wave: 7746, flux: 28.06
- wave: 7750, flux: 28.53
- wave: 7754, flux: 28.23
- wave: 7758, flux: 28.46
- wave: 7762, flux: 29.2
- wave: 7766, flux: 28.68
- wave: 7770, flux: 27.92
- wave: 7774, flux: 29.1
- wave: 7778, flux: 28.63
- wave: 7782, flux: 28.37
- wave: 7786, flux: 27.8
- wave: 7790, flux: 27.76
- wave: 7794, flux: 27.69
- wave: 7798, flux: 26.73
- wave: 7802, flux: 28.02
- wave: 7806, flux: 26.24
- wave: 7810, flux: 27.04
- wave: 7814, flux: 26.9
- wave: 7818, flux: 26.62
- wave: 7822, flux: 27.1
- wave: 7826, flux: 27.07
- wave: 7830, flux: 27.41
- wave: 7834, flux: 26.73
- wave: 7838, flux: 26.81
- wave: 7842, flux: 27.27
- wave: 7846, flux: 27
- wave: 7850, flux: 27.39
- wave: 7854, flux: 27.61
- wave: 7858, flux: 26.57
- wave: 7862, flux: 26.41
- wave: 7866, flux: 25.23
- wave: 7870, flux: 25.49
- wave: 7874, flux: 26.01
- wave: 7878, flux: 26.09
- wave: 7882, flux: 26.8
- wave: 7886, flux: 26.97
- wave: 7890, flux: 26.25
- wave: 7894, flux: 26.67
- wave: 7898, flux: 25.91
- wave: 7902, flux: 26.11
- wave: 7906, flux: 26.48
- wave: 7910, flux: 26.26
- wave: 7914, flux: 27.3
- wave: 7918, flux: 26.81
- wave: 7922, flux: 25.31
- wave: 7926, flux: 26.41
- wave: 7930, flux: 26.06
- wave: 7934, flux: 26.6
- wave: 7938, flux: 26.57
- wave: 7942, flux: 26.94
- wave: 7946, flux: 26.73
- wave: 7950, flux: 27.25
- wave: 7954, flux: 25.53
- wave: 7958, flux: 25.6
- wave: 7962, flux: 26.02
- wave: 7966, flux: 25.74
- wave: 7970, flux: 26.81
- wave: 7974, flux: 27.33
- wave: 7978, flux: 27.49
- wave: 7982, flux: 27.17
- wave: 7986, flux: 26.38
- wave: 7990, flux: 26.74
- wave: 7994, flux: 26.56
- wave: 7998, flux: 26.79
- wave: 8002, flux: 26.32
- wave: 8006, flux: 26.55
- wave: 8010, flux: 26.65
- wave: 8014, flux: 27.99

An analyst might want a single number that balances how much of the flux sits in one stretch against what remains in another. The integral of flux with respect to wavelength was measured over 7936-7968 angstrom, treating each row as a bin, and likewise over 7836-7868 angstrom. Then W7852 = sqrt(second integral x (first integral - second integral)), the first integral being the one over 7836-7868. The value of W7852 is 115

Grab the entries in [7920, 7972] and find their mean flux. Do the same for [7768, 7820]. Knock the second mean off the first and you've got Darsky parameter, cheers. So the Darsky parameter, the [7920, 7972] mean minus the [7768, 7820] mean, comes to -1.3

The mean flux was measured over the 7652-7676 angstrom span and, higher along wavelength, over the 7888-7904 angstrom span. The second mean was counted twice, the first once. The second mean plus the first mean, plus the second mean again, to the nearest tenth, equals 80.8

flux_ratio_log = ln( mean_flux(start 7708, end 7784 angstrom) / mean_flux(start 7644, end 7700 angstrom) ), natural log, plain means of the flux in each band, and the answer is 0.01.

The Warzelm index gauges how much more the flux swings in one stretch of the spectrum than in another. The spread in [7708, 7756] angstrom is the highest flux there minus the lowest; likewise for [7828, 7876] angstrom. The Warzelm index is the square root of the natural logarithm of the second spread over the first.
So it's 0.43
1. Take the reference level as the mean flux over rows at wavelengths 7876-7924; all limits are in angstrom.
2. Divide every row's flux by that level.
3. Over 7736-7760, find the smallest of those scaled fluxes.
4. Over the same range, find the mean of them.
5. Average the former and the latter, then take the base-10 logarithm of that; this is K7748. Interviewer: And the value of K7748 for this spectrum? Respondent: 0.029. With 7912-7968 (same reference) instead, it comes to -0.010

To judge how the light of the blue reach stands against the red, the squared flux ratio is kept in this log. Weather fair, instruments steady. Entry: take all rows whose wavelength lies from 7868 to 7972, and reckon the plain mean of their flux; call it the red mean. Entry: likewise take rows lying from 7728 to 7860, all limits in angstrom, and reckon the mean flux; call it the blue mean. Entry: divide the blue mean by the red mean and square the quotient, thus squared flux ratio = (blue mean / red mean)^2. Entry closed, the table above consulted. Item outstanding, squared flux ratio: 1.11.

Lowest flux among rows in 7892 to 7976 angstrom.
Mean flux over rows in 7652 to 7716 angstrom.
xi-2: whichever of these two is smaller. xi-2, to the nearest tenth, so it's 25.3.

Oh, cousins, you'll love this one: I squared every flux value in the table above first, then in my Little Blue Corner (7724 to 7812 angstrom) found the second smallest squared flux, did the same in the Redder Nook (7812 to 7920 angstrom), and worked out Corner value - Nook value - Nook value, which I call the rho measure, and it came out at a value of -585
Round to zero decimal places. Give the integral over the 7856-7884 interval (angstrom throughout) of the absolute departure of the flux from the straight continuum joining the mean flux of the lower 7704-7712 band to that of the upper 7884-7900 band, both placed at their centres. 17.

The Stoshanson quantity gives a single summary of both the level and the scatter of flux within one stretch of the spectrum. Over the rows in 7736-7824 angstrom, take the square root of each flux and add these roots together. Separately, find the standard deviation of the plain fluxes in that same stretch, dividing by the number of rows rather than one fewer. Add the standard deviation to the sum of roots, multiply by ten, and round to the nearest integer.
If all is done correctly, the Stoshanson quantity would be 1170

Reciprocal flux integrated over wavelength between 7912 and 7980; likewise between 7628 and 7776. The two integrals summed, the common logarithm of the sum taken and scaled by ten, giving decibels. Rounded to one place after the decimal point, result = 8.9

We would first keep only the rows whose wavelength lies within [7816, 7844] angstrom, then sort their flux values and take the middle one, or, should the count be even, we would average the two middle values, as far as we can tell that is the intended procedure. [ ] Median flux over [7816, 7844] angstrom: 27.1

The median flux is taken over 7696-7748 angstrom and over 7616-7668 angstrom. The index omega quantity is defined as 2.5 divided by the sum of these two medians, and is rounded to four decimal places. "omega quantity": 0.0445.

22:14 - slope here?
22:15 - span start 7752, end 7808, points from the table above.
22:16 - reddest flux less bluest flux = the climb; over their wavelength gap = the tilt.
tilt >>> -0.038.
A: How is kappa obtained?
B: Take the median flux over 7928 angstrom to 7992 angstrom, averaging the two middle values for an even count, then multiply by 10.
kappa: 267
